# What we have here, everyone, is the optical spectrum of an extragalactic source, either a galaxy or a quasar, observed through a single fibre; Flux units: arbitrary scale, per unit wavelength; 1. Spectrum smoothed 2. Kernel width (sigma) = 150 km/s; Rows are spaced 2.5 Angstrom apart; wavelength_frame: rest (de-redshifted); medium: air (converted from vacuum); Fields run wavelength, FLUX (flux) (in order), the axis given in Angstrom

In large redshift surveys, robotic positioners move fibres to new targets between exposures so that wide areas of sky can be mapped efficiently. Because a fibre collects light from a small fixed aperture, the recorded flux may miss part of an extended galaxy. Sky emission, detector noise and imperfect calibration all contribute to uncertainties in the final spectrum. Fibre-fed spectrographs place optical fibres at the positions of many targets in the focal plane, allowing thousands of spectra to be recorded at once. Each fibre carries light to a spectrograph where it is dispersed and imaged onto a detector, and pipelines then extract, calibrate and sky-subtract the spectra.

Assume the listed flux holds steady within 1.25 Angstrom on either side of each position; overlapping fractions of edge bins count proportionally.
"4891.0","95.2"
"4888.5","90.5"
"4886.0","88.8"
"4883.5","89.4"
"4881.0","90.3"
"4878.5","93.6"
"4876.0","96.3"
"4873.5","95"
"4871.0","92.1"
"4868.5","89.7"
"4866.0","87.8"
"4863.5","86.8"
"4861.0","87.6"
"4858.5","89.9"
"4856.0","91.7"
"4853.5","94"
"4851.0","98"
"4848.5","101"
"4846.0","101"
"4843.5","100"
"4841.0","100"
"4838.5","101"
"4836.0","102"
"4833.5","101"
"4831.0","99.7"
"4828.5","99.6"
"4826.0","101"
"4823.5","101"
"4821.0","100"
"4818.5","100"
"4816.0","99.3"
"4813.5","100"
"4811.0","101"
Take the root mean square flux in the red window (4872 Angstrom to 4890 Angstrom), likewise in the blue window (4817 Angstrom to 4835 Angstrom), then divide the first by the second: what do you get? 0.917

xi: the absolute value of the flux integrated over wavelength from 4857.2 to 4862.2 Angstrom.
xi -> 444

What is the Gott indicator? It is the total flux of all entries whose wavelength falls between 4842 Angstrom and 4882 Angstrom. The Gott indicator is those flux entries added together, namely 1495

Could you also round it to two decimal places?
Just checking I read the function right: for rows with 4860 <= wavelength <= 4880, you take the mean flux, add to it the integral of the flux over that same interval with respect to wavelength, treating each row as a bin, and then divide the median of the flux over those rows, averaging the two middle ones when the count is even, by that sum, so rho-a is 0.05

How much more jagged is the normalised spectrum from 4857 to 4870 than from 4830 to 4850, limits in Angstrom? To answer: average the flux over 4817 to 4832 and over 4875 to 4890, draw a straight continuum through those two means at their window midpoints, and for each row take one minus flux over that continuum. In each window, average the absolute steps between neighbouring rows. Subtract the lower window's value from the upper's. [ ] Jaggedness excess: 0.0065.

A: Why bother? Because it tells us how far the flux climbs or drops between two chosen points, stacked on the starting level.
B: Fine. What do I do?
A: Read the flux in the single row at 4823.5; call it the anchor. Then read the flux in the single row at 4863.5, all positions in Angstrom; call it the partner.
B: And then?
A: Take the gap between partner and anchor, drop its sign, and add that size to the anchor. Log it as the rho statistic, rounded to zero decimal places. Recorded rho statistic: 115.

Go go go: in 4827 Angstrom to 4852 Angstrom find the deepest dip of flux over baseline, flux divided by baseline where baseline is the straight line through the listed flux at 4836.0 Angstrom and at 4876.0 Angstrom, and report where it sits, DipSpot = 4828.5 Angstrom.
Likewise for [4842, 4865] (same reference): 4863.5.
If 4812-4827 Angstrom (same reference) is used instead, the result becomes 4816.0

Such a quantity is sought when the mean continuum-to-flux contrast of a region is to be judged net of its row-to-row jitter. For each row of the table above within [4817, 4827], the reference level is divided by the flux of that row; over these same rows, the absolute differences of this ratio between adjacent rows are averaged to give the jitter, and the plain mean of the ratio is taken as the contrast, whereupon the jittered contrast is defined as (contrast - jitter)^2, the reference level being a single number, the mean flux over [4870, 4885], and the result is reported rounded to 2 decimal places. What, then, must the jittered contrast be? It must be 0.85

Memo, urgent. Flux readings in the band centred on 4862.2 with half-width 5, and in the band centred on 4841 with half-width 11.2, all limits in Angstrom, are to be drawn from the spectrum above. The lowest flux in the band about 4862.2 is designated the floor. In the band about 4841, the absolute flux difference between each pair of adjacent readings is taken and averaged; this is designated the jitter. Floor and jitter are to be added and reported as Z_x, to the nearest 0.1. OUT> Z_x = 87.8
